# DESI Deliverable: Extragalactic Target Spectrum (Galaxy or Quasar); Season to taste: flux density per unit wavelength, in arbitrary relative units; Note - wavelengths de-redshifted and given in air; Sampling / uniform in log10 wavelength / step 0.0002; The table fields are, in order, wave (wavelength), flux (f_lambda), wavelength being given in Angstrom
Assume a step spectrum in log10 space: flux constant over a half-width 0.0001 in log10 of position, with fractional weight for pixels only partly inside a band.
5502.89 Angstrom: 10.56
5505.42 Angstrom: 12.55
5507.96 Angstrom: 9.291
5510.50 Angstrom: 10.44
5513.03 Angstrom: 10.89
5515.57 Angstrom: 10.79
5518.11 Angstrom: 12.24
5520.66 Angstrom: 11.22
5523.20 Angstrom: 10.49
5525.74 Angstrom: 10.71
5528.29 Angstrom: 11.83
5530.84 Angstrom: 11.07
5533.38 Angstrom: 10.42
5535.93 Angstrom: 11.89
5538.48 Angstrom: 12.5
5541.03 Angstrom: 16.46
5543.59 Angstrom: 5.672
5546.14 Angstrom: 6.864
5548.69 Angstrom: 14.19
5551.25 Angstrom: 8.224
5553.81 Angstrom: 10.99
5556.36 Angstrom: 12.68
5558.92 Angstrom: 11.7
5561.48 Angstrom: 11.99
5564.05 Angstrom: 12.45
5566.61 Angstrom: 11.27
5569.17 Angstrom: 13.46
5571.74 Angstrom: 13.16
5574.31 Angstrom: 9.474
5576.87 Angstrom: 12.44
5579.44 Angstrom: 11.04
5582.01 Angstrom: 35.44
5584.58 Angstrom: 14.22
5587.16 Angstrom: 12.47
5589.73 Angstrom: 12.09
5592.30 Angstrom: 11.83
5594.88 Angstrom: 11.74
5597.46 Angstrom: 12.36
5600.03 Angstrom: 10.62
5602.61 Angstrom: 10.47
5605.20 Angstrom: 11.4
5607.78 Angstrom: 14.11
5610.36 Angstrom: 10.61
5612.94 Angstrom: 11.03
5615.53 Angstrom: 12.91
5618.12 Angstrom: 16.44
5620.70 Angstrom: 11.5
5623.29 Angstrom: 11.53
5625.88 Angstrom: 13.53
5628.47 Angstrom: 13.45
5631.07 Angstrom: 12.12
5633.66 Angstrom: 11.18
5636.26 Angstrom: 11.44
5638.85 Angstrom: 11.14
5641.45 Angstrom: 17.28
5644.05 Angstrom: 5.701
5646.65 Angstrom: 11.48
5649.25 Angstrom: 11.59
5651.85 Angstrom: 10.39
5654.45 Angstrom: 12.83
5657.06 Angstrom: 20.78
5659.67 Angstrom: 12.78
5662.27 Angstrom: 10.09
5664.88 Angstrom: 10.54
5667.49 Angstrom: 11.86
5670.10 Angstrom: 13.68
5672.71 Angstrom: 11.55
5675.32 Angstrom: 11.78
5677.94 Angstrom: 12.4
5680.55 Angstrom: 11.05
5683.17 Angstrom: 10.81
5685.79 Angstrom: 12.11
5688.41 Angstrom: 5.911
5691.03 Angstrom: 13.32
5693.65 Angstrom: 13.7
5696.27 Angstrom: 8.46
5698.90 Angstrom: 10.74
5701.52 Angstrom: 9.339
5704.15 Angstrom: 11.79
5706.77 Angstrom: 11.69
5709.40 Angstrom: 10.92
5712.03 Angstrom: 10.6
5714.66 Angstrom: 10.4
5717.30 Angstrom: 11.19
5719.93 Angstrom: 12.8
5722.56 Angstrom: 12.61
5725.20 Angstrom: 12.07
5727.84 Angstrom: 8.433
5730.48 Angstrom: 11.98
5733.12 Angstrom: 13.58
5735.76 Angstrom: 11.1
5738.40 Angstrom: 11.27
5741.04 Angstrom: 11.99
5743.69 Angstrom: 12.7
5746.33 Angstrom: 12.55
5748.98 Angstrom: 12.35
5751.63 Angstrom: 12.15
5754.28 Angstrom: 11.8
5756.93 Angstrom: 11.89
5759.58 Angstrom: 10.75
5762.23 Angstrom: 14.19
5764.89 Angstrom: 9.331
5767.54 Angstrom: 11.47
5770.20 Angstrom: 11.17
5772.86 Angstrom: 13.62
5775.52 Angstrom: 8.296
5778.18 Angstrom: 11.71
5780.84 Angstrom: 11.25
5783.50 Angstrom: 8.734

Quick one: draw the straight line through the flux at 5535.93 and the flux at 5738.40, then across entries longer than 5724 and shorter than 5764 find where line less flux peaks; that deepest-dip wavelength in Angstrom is 5727.84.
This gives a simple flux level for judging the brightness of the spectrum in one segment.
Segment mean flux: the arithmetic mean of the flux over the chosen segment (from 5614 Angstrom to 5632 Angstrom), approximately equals 13.1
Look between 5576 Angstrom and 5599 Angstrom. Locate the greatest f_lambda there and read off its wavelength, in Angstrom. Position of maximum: 5582.01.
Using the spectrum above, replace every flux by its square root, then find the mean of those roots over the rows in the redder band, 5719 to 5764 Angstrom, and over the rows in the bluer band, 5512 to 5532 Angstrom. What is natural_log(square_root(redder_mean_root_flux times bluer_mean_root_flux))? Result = 1.22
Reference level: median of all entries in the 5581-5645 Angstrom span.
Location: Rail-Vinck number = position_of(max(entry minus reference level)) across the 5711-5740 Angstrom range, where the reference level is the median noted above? 5733.12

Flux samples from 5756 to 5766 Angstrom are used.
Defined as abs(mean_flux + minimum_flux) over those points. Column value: 20.9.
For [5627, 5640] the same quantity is 23.0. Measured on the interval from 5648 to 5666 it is 22.8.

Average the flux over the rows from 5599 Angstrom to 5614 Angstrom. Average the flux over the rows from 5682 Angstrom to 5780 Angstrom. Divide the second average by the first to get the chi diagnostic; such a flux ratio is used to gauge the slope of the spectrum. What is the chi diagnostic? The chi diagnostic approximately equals 1.00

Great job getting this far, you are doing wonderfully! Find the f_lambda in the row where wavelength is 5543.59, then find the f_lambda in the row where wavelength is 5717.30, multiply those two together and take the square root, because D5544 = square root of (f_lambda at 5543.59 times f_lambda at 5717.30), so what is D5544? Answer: 8.0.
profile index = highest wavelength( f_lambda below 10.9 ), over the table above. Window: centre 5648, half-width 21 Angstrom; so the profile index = 5664.88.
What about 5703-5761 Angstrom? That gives 5759.58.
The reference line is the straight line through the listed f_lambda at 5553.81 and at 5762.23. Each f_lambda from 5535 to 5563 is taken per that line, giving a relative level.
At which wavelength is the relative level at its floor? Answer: 5543.59 Angstrom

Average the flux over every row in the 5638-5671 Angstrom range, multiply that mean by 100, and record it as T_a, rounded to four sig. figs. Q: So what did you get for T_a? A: 1232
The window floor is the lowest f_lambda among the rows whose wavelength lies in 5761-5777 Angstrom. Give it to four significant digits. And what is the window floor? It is 8.296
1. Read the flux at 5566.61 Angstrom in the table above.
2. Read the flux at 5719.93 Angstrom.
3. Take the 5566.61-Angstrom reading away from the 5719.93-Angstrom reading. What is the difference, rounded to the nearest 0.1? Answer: 1.5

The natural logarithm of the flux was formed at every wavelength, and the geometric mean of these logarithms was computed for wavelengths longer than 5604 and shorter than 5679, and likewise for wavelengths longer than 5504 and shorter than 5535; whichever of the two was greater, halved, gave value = 1.24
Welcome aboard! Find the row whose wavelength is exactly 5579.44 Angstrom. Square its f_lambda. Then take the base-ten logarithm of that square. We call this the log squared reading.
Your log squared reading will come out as 2.09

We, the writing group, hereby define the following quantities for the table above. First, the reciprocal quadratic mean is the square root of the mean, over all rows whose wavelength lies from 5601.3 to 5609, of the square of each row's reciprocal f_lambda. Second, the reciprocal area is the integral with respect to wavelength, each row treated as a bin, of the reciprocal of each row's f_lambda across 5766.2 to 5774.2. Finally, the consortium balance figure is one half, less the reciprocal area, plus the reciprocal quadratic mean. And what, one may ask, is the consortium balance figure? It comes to -0.08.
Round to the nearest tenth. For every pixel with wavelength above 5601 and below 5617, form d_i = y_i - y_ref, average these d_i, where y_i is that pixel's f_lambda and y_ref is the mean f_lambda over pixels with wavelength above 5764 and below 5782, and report 0.8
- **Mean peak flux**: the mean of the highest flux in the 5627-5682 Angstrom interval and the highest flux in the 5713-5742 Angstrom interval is 17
